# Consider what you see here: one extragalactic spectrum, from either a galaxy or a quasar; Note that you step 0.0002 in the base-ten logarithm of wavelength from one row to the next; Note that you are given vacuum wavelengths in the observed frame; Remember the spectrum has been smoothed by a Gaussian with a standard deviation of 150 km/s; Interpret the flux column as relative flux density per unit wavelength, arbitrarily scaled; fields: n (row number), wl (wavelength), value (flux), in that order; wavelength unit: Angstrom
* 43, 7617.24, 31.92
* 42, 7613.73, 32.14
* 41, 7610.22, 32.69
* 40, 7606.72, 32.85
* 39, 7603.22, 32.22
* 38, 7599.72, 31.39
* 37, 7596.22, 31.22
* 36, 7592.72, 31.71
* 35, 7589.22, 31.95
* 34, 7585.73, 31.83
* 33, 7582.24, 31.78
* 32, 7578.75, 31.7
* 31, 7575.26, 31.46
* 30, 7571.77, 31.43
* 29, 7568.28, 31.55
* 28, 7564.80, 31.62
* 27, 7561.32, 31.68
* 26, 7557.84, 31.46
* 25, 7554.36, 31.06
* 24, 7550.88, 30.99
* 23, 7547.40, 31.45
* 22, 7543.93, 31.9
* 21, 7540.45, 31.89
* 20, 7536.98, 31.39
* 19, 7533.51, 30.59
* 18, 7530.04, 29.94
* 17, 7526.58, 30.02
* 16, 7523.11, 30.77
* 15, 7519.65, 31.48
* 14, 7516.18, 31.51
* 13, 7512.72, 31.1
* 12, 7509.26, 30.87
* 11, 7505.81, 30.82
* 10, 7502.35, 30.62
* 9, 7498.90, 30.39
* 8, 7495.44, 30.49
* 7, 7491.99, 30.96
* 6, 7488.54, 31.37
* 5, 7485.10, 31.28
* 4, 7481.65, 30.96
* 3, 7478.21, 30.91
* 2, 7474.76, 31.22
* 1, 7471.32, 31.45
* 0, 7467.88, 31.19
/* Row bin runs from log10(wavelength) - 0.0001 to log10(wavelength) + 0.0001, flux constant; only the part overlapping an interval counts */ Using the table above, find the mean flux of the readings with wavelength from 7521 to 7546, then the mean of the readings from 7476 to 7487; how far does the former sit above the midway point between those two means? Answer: -0.1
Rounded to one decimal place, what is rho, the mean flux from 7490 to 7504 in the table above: 30.6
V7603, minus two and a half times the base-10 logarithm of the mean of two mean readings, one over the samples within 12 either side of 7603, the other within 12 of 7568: -3.76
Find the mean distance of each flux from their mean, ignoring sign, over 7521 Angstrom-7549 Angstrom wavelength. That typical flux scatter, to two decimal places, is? 0.66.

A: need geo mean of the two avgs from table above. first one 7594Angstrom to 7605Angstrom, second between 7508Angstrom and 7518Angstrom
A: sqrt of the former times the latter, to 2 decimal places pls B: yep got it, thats 31.38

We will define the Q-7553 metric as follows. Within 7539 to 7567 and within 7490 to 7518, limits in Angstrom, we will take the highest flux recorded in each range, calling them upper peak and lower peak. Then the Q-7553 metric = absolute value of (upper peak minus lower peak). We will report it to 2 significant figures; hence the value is 0.39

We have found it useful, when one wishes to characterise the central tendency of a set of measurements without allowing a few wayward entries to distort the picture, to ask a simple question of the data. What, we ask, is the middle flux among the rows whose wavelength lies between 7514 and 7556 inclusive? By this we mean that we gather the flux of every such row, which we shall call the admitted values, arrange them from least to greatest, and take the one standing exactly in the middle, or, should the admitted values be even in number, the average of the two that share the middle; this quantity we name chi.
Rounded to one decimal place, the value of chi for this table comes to 31.2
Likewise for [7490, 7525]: 30.8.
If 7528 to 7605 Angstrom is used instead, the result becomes 31.5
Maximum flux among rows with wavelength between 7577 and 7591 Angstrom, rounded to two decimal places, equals 31.95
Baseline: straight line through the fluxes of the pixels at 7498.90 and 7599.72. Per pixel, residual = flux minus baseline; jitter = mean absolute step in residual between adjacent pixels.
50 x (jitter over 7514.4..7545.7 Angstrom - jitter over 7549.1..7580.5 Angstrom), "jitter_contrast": 15.2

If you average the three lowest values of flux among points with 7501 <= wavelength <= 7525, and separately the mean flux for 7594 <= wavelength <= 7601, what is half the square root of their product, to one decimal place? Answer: 15.5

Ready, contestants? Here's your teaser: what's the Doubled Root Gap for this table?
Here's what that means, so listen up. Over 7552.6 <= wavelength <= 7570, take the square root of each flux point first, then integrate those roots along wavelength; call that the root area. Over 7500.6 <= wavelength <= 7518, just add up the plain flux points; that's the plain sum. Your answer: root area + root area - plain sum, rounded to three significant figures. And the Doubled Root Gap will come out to 40.4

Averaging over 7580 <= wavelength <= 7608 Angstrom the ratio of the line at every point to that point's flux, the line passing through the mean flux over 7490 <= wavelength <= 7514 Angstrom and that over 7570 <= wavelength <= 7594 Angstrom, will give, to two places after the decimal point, 1.00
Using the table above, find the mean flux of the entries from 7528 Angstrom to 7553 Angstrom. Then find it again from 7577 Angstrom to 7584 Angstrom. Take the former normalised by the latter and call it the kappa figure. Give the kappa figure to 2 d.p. 0.98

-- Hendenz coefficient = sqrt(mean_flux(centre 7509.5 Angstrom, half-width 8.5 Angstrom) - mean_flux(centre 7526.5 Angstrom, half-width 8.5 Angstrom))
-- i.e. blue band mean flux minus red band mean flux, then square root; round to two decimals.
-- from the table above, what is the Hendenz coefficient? 0.65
